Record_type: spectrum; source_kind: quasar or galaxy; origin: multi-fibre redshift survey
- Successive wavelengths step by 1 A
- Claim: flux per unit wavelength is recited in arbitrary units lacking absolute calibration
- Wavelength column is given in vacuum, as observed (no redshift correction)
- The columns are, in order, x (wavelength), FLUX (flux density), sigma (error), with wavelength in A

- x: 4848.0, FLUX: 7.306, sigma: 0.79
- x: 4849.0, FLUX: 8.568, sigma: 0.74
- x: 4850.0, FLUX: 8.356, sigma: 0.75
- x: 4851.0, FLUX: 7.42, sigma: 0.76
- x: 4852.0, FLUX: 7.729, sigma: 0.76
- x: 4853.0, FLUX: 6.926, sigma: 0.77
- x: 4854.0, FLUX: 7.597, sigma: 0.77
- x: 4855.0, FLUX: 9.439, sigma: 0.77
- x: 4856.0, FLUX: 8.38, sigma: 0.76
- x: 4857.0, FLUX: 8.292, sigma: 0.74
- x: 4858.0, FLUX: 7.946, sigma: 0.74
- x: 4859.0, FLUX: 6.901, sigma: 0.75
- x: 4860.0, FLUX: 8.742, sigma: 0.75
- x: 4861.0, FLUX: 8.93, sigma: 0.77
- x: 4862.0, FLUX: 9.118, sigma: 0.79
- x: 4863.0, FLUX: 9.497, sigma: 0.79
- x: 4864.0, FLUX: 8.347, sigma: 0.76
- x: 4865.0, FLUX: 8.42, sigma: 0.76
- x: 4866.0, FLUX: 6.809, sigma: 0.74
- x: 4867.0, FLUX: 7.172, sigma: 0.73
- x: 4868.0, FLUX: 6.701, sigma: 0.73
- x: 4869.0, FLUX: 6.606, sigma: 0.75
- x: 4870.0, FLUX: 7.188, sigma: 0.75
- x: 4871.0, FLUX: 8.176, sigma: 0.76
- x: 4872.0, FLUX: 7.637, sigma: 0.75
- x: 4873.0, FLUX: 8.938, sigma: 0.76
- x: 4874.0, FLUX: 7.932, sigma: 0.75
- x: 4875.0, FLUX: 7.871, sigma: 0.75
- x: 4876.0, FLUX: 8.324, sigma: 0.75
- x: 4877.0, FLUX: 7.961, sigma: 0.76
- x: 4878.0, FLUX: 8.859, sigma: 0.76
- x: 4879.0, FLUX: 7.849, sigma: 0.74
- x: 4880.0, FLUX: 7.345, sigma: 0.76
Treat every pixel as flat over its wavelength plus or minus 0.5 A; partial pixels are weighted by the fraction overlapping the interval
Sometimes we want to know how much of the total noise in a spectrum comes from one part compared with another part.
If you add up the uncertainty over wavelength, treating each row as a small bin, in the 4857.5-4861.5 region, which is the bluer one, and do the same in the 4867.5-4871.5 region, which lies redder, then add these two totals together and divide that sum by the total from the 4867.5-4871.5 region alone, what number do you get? 2.01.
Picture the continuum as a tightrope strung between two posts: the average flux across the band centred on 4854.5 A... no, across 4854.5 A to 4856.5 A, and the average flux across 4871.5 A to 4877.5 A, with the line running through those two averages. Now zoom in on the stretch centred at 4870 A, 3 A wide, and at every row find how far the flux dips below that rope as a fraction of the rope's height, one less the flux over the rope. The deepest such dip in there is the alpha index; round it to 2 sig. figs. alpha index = 0.21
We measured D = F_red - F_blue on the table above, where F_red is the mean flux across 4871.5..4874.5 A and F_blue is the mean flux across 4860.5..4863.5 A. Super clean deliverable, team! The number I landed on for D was -1.0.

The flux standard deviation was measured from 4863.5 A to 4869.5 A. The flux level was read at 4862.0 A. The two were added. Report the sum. 9.9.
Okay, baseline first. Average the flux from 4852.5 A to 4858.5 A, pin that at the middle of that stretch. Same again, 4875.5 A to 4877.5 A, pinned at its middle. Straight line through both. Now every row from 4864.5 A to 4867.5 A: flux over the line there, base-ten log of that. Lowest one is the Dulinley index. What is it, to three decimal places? -0.076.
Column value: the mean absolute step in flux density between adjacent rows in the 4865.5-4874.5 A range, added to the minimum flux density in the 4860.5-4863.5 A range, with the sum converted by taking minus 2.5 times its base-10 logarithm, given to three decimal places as -2.455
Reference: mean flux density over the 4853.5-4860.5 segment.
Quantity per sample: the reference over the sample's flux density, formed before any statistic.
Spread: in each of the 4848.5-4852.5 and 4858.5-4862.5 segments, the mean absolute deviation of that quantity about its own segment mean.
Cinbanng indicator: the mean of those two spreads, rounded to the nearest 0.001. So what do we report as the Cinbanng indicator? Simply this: 0.079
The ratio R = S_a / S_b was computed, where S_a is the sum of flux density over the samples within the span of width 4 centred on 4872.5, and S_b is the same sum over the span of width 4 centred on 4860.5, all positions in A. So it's 0.97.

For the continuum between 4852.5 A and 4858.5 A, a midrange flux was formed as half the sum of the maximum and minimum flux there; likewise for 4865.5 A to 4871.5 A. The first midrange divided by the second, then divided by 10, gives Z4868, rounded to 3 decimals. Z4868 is 0.111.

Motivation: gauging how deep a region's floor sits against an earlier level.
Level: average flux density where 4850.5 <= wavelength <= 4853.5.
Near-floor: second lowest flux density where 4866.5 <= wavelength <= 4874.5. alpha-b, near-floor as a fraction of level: 0.91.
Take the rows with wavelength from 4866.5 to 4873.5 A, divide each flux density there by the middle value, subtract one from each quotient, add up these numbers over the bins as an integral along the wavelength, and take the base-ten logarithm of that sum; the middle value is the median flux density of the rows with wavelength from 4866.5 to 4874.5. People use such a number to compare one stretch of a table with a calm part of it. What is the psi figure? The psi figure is -1.15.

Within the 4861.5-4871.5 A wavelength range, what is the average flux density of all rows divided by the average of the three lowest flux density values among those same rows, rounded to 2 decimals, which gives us 1.16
